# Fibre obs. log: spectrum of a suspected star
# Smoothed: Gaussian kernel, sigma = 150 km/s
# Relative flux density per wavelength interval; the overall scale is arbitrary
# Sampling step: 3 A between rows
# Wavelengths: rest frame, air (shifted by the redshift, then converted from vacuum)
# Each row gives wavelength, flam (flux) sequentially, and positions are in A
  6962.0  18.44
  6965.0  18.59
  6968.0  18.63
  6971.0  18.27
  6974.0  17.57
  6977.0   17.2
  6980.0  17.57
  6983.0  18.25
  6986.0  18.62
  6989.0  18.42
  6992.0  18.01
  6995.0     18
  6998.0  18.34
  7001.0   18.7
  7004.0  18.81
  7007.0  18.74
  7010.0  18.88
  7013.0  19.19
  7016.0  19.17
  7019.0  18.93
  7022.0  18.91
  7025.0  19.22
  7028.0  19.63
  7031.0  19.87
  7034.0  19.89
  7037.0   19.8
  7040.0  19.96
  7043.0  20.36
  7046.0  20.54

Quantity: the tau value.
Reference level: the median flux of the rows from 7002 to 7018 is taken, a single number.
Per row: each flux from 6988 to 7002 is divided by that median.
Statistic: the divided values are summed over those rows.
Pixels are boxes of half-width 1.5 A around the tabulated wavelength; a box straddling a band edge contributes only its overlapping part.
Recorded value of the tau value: 4.84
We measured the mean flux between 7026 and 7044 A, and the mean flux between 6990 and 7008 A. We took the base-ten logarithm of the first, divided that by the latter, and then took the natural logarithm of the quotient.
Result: -2.652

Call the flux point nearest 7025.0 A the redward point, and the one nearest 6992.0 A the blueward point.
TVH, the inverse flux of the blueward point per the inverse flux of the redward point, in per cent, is 107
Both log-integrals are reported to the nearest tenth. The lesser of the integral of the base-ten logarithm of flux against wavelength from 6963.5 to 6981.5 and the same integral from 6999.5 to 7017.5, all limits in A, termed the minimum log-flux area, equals 22.6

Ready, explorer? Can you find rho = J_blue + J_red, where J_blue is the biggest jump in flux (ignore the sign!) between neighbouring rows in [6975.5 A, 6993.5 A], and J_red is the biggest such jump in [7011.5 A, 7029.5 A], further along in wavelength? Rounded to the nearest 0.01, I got 1.09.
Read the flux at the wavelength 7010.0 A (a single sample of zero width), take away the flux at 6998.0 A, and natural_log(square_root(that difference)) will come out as -0.31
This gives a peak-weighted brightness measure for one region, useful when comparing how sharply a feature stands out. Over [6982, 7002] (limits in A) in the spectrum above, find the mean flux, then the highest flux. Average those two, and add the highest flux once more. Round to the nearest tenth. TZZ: 37.2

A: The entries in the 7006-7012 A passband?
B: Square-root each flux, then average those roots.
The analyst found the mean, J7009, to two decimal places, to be 4.34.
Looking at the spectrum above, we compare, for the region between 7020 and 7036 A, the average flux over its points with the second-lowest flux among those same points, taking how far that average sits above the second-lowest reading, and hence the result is 0.28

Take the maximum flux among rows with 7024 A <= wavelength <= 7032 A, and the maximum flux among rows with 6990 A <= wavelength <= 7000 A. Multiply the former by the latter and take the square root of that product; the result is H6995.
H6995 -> 19.1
